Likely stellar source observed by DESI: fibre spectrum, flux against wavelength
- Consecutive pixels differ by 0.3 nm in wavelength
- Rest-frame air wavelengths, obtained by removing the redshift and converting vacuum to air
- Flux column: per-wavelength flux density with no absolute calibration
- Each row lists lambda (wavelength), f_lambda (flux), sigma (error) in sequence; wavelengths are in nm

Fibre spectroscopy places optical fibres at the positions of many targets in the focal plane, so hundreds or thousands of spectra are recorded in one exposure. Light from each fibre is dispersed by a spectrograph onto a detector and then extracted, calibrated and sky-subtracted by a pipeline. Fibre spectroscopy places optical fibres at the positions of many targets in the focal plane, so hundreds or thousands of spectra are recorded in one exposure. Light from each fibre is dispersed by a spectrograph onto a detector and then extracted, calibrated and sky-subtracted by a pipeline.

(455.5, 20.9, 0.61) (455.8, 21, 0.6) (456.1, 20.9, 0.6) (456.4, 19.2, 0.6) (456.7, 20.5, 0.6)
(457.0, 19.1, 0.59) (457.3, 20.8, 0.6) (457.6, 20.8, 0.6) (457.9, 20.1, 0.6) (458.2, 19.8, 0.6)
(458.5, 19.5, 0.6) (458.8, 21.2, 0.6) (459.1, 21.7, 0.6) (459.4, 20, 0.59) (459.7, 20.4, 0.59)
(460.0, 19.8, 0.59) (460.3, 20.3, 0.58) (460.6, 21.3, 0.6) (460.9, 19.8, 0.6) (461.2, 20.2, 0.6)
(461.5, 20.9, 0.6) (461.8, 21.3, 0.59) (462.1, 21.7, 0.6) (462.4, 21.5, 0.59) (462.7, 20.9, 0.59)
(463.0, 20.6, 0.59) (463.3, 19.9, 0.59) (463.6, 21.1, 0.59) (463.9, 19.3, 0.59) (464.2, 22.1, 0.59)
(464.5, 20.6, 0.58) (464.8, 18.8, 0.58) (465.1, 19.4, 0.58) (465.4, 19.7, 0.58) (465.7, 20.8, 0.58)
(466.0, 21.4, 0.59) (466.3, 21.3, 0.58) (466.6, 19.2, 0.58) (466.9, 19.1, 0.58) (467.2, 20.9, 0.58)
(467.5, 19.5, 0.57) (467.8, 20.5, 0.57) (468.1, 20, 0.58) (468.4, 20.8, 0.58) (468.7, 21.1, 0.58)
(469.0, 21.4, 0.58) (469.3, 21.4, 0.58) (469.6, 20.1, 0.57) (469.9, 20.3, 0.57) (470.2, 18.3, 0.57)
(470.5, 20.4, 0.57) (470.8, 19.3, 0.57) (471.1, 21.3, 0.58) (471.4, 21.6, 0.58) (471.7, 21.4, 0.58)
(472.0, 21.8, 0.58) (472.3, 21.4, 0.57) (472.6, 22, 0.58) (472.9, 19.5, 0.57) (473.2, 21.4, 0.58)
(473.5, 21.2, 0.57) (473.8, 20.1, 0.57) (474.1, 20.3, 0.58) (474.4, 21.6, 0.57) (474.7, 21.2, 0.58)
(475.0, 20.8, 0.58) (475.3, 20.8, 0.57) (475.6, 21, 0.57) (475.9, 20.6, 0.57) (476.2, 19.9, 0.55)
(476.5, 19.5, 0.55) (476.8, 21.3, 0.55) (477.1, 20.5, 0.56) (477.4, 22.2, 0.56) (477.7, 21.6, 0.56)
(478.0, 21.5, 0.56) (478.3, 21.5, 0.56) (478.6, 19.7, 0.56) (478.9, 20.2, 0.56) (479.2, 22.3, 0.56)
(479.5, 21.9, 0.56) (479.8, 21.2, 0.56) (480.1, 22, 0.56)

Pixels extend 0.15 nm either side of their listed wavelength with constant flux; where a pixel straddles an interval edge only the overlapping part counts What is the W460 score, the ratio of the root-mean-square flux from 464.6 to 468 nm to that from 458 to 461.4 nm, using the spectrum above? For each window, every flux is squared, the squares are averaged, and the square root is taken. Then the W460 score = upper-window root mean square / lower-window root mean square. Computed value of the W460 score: 0.99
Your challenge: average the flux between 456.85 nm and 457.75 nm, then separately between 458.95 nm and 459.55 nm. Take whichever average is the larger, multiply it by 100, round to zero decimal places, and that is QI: 2085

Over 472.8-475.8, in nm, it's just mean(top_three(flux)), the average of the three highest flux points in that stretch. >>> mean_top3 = 21.4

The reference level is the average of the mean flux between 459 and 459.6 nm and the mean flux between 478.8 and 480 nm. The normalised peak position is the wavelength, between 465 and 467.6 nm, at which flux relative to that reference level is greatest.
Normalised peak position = 466.0 nm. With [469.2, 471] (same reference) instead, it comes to 469.3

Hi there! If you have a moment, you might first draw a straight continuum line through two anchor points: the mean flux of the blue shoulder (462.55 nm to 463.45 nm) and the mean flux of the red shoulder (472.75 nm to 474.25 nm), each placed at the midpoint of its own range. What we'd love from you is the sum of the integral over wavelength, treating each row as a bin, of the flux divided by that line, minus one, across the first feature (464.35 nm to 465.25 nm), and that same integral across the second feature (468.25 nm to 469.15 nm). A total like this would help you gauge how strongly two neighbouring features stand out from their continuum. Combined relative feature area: -0.01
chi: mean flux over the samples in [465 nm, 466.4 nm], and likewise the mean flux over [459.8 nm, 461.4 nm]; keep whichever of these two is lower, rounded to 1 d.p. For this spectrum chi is 20.3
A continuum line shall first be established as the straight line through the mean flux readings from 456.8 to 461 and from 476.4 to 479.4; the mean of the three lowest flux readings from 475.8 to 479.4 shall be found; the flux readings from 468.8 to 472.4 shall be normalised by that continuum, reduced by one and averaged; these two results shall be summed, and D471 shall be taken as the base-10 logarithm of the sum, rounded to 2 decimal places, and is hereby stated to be 1.29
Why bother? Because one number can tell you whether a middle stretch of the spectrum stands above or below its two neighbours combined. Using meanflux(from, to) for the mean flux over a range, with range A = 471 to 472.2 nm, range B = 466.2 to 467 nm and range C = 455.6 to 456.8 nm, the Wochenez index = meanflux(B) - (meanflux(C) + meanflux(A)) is -22.1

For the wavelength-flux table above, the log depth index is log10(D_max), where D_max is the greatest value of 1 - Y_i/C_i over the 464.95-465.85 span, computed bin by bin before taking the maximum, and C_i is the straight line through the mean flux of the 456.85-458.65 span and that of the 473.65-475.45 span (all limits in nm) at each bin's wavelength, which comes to -1.33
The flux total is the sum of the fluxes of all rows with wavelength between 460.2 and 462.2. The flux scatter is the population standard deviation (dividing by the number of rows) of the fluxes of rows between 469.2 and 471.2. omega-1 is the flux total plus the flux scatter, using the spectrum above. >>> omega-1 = 147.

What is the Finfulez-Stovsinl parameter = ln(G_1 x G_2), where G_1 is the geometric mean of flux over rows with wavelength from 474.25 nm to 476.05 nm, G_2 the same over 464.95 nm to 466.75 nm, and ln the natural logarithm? 6.05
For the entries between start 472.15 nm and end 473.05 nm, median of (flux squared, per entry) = 458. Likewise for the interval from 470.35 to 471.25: 416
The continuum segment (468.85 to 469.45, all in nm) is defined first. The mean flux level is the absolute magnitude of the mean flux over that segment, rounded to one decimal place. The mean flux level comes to 21.4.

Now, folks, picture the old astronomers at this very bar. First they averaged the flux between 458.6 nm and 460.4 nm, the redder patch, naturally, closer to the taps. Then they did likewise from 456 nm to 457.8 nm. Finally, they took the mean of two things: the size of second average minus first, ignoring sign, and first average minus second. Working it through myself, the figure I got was 0.35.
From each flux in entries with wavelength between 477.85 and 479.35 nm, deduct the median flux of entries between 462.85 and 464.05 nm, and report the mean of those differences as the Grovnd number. 0.8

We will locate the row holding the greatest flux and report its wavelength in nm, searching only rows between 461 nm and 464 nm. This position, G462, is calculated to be 462.1 nm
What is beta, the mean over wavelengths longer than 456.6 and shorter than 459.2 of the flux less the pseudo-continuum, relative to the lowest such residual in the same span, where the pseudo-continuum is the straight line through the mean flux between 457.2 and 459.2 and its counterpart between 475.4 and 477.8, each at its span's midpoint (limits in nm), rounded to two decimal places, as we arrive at 0.11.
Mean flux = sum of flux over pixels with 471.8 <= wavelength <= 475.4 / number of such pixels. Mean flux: 21.0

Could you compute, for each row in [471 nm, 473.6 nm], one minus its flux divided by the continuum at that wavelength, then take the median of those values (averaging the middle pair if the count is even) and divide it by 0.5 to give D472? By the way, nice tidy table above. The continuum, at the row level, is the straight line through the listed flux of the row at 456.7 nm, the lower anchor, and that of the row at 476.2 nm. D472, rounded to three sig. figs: -0.138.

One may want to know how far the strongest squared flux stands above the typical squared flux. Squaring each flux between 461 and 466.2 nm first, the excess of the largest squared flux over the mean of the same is 63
